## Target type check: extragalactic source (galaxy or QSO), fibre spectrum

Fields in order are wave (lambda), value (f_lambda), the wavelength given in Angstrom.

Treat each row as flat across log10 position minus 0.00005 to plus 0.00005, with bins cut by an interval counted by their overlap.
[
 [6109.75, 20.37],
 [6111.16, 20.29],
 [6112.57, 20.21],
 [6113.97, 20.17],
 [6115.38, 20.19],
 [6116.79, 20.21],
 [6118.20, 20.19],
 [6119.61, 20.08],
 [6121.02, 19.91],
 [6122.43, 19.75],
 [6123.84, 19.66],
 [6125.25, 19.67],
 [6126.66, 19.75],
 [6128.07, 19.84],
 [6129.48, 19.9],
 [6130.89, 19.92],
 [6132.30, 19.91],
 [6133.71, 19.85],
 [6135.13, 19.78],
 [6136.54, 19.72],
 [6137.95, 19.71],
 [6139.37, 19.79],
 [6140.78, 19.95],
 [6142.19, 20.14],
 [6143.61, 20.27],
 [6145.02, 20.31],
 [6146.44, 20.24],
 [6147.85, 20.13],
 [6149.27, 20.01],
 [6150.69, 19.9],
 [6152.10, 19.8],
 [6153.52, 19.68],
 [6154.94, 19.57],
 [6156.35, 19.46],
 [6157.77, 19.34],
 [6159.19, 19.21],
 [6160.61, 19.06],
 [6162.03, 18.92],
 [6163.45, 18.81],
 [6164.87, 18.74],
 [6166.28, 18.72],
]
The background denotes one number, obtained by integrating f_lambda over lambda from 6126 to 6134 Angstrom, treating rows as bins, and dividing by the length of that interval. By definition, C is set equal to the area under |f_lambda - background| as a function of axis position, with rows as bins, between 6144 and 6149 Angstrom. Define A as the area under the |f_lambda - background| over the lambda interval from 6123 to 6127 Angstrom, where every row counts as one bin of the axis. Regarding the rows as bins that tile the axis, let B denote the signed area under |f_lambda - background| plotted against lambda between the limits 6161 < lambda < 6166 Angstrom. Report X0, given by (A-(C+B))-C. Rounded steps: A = 0.8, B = 5.3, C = 1.64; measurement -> -7.8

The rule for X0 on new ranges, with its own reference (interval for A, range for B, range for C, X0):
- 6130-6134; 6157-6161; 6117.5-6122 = -4.1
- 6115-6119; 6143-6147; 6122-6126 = -1.9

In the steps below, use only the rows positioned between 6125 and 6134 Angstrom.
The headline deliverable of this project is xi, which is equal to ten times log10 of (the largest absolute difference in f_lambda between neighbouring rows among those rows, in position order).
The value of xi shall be -10.5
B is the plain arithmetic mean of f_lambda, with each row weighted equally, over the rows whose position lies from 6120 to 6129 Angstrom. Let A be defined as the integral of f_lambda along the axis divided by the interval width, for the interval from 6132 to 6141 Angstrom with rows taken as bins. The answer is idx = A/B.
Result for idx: 1.00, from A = 19.8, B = 19.8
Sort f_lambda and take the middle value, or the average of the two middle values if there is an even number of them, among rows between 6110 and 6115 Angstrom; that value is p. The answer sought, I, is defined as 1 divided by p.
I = 0.0495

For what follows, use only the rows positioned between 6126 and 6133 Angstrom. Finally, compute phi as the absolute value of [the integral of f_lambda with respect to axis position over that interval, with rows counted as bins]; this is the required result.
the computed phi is 139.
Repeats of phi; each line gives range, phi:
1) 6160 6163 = 57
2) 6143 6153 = 201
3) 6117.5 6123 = 110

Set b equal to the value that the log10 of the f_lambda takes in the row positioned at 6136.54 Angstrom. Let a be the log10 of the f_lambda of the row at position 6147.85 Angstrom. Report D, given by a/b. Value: 1.01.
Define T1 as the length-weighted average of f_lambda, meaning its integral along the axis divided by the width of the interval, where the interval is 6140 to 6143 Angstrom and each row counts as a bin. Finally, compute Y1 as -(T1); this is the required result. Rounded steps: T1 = 20.06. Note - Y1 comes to -20.1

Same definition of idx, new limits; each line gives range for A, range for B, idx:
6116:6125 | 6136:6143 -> 1.00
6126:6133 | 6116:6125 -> 1.00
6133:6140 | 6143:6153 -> 0.98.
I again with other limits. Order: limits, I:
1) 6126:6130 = 0.0504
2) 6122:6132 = 0.0506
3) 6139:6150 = 0.0497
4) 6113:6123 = 0.0496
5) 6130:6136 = 0.0503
